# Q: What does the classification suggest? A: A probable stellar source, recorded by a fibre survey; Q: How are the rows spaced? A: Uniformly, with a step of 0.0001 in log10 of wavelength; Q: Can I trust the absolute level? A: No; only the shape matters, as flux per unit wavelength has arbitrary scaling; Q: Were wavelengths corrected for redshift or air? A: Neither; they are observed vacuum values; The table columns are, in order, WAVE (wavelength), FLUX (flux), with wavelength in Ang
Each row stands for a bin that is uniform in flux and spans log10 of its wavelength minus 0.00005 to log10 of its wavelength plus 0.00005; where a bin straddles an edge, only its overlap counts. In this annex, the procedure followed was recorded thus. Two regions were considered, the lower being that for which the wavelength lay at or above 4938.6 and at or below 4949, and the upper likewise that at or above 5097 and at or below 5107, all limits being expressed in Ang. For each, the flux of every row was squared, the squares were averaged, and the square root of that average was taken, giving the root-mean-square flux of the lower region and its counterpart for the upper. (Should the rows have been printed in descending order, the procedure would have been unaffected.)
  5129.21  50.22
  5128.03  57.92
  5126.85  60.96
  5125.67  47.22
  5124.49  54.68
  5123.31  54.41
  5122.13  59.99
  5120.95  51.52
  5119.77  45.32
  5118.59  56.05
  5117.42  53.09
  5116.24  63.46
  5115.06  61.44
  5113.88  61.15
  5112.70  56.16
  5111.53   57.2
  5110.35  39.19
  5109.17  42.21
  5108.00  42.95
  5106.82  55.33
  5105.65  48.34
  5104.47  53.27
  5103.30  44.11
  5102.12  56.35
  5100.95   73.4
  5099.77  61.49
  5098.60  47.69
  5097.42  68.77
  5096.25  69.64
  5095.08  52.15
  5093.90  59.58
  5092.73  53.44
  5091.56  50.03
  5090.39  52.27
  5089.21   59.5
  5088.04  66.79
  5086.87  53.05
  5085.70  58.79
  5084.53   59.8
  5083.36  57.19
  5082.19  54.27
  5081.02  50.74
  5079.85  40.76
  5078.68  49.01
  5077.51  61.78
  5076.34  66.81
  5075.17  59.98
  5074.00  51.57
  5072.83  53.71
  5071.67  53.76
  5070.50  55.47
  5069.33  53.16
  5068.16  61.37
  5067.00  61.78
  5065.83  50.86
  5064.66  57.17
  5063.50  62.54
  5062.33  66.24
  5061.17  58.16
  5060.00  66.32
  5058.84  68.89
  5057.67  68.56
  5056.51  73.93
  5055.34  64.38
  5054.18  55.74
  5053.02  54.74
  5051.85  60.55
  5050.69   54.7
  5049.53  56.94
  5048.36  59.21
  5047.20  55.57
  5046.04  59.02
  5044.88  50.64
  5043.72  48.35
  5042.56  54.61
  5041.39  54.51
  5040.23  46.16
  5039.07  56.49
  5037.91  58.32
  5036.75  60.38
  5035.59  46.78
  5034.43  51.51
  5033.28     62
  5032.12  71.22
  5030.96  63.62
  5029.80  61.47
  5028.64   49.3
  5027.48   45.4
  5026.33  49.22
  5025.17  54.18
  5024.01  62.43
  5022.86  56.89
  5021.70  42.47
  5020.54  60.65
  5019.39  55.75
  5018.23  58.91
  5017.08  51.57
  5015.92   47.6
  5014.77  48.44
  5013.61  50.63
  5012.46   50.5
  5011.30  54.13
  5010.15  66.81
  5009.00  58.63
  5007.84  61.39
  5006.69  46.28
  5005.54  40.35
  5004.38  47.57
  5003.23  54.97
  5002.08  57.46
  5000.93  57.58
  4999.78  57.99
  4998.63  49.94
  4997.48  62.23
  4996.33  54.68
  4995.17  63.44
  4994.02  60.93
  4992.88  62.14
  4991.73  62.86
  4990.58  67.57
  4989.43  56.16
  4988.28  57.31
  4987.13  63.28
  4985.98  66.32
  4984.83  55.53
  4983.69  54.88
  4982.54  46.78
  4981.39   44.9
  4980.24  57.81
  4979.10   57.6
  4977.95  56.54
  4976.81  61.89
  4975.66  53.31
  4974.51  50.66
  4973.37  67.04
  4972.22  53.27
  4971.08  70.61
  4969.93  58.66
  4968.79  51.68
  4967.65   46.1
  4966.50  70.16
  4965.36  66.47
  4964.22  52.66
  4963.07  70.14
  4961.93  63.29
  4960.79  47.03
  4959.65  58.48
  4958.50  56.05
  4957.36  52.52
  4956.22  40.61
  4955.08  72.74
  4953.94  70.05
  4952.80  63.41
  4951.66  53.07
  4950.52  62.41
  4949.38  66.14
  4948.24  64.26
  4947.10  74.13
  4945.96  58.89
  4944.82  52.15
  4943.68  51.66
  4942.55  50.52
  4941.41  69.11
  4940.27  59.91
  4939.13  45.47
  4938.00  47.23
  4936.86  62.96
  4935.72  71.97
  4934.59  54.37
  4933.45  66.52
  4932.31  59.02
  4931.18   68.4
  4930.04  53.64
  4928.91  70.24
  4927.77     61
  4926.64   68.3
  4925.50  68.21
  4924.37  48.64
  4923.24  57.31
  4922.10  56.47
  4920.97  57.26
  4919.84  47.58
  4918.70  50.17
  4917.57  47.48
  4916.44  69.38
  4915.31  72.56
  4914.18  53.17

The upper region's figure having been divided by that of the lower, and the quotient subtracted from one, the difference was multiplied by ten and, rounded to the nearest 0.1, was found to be 0.3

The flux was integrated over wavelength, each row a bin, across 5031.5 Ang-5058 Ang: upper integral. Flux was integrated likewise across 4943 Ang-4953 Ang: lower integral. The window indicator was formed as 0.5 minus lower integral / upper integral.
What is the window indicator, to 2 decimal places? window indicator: 0.10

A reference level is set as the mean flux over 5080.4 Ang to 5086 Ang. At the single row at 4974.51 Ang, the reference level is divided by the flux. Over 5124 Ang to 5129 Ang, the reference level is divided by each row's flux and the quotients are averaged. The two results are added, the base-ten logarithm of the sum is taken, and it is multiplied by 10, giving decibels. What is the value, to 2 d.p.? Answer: 3.29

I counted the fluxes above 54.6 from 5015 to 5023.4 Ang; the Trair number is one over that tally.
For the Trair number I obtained 0.25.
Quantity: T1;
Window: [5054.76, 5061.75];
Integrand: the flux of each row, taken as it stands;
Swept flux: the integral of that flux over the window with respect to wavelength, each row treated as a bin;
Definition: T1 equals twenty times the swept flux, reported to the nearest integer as 9323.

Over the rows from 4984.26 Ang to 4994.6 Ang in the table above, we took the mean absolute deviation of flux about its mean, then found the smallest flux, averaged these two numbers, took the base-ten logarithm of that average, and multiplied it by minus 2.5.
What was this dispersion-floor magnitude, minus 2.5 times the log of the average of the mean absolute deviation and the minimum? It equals -3.67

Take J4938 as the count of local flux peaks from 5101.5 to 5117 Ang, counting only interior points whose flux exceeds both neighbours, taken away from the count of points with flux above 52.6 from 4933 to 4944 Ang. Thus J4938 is 3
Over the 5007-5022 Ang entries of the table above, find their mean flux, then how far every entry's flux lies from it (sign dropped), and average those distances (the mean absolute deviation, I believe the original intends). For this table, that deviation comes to 5.5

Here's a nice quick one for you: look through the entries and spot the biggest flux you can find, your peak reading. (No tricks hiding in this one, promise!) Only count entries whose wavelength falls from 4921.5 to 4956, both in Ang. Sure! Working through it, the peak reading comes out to 74.13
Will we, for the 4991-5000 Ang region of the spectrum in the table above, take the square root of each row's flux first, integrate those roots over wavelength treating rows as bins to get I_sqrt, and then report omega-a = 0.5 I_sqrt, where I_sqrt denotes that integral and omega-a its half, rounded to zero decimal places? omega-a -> 35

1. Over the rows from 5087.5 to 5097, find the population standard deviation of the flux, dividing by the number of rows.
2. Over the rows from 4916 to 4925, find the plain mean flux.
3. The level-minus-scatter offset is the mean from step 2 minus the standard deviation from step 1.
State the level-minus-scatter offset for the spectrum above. 47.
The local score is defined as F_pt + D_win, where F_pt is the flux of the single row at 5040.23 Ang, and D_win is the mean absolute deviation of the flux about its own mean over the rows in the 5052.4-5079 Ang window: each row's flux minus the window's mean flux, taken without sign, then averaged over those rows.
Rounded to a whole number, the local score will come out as 52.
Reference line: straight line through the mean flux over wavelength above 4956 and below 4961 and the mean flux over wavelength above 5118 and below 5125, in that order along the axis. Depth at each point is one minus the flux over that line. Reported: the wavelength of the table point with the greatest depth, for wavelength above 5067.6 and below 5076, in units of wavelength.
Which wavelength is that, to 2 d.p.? 5074.00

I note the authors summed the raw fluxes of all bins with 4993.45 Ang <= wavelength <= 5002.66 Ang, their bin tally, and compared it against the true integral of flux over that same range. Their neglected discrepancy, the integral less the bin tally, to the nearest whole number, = 70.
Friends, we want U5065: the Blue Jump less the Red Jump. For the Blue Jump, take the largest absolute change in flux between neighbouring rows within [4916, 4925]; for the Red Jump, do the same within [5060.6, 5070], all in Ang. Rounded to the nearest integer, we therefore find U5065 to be 11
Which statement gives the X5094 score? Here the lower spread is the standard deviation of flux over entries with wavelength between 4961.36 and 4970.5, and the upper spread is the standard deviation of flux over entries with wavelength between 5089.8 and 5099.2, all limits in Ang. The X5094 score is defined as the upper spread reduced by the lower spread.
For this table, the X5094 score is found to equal -0.6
